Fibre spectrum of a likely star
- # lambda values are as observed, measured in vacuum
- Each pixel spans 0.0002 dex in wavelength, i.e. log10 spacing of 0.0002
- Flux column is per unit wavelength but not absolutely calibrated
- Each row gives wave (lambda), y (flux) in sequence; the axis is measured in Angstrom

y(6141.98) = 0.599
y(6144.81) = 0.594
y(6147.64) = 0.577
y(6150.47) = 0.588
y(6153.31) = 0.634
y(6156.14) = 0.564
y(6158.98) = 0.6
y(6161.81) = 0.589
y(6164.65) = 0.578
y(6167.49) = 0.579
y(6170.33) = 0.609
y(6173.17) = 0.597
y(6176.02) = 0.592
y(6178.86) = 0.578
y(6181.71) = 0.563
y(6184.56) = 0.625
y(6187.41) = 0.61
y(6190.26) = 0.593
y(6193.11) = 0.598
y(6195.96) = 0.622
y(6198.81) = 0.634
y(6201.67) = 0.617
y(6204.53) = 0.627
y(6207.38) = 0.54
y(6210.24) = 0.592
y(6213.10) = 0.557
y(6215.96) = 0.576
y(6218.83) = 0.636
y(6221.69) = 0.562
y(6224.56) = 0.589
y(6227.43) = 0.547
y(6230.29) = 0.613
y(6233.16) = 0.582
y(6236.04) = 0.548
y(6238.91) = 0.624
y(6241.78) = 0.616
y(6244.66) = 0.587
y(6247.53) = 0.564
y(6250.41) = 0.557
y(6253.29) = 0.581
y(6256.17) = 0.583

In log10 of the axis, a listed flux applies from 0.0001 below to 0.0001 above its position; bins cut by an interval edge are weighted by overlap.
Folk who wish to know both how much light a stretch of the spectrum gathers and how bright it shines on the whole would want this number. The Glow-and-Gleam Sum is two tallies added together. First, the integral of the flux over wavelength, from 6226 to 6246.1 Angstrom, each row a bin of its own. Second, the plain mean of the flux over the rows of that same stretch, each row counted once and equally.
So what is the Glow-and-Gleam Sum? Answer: 12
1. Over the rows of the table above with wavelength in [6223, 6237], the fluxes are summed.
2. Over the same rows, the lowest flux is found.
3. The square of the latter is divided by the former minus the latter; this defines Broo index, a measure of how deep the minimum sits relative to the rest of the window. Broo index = 0.128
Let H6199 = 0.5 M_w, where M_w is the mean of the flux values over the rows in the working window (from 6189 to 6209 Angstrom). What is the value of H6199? 0.302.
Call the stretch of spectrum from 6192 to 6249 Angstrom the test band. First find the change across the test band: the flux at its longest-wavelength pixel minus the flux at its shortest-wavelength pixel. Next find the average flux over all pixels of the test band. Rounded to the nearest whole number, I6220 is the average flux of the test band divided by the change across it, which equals -17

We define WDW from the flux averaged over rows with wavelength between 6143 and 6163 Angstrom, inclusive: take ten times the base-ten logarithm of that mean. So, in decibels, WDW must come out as -2.27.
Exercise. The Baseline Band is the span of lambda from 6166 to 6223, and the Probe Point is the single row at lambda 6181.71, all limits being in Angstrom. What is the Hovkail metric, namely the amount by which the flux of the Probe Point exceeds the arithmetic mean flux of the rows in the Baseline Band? -0.032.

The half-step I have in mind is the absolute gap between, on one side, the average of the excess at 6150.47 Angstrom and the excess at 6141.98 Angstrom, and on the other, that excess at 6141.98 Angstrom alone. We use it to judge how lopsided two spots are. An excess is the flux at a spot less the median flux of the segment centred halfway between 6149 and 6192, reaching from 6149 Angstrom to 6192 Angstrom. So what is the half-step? 0.0055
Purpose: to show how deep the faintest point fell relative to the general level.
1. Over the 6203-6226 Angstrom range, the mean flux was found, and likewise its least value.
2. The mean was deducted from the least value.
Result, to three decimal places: -0.045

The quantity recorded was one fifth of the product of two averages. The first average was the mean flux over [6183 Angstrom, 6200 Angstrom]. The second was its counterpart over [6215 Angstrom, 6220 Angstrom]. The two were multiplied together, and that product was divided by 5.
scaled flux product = 0.0744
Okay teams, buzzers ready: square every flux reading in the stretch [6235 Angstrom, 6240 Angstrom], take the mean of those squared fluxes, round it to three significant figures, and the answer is 0.345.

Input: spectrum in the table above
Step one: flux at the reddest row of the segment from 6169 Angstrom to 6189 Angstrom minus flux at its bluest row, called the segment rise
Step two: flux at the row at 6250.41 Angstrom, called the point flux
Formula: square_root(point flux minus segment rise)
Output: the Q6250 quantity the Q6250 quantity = 0.746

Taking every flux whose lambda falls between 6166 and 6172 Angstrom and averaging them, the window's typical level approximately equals 0.594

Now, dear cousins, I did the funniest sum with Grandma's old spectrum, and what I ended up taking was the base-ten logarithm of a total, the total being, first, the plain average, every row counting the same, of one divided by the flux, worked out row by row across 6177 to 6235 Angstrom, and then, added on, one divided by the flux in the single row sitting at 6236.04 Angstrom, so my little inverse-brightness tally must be 0.546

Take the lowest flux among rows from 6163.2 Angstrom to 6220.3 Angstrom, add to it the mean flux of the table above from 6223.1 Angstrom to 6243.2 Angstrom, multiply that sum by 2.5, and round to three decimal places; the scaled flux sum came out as 2.821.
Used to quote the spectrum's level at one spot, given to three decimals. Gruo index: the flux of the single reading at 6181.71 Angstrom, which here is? 0.563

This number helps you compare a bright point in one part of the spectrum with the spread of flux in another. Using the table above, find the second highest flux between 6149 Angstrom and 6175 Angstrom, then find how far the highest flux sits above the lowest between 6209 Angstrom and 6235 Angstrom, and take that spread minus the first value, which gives -0.520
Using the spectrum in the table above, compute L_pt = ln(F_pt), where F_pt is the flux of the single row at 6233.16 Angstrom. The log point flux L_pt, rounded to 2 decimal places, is -0.54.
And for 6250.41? -0.59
